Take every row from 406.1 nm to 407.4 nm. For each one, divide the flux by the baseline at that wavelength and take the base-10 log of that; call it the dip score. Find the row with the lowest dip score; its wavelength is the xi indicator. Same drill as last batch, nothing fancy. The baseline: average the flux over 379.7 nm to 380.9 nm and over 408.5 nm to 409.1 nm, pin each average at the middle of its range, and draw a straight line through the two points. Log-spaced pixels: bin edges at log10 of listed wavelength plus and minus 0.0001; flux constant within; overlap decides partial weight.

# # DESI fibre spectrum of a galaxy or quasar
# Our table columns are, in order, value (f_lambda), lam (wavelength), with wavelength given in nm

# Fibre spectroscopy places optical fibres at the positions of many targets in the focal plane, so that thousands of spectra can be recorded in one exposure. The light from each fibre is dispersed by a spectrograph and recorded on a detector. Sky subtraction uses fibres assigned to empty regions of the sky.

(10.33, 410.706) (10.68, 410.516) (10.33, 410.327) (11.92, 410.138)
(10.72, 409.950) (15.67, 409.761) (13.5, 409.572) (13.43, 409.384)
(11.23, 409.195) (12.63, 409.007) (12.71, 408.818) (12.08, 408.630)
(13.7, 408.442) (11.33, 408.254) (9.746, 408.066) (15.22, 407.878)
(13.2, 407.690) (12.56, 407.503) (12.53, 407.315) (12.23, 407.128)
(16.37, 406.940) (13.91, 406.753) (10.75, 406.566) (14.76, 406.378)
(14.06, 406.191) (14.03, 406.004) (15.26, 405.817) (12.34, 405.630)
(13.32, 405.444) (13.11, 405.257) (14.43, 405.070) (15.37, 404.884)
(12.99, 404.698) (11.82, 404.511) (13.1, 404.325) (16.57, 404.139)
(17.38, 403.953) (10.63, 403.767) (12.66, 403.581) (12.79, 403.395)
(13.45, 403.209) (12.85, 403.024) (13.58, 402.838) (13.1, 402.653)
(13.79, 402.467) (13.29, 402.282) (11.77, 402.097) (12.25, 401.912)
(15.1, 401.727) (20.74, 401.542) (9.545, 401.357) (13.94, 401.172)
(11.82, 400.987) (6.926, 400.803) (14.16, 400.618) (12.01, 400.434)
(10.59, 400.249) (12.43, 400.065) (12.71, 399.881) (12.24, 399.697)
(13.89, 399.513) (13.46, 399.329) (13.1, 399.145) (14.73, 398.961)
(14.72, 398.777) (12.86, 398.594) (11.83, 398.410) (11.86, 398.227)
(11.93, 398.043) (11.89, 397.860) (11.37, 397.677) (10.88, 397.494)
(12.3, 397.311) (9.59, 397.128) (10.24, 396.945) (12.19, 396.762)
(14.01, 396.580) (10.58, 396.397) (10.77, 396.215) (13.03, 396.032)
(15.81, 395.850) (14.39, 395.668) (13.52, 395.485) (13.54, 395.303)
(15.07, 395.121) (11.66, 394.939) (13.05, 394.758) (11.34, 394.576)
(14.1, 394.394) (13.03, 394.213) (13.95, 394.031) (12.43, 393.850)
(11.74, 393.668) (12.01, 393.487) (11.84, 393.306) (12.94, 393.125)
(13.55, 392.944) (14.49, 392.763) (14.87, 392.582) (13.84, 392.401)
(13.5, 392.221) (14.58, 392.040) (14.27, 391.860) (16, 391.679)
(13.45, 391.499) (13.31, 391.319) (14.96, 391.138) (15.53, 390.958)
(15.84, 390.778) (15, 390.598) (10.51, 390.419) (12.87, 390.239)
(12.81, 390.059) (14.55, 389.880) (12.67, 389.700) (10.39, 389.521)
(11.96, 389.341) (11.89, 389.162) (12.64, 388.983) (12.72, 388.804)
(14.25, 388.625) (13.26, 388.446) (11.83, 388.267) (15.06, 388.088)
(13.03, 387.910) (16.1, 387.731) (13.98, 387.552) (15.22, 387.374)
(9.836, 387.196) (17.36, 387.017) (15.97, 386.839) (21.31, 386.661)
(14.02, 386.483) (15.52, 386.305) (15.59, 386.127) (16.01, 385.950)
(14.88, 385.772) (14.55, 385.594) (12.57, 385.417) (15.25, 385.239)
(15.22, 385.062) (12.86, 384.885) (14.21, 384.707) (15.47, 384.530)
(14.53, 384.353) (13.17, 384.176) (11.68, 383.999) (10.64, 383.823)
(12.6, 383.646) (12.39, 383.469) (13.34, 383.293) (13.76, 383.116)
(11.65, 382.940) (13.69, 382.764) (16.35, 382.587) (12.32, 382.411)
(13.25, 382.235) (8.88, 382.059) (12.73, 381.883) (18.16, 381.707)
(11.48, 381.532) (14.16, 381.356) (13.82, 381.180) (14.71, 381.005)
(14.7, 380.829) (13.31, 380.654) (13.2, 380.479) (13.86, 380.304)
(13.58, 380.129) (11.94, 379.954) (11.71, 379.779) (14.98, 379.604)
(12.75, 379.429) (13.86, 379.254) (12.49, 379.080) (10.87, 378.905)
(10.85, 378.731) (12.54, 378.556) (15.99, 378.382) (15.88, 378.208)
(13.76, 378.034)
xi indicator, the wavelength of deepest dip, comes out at 406.566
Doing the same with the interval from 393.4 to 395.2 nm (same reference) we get 394.576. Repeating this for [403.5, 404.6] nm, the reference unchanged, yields 403.767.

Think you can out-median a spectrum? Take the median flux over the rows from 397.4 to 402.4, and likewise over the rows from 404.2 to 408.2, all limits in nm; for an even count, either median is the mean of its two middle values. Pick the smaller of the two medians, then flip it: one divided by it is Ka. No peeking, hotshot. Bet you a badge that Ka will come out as 0.082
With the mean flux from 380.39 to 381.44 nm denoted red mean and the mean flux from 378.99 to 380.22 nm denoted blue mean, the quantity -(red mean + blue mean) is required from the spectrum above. -27.0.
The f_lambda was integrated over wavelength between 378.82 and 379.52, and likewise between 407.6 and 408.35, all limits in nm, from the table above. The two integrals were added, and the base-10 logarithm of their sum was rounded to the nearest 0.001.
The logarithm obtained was 1.256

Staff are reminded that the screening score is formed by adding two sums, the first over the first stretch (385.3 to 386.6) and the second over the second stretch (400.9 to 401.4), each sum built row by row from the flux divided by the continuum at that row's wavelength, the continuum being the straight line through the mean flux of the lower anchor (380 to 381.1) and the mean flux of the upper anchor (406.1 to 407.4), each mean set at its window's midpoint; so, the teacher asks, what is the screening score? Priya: 10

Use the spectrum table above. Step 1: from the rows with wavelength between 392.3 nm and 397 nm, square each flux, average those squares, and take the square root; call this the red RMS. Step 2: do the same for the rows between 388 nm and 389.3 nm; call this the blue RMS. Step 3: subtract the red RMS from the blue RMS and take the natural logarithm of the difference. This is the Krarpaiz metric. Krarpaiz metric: -2.8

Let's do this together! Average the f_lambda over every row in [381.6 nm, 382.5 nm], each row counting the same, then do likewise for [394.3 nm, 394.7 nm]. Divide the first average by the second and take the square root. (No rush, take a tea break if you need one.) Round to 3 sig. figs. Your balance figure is 1.01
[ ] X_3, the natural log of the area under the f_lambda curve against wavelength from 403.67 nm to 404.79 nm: 2.73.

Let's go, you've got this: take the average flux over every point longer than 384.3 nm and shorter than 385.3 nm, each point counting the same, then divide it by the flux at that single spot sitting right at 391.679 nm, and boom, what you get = 0.91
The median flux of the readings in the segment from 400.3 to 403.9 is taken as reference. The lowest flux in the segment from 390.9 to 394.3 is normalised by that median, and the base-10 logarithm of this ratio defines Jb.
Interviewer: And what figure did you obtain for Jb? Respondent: -0.039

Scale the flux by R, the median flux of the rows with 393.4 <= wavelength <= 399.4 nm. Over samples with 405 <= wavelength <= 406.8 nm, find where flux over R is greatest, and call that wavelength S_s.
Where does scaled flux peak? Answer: 405.817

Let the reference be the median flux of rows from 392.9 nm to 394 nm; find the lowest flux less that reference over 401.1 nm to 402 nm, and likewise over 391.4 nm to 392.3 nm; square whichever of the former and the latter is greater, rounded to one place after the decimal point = 1.5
